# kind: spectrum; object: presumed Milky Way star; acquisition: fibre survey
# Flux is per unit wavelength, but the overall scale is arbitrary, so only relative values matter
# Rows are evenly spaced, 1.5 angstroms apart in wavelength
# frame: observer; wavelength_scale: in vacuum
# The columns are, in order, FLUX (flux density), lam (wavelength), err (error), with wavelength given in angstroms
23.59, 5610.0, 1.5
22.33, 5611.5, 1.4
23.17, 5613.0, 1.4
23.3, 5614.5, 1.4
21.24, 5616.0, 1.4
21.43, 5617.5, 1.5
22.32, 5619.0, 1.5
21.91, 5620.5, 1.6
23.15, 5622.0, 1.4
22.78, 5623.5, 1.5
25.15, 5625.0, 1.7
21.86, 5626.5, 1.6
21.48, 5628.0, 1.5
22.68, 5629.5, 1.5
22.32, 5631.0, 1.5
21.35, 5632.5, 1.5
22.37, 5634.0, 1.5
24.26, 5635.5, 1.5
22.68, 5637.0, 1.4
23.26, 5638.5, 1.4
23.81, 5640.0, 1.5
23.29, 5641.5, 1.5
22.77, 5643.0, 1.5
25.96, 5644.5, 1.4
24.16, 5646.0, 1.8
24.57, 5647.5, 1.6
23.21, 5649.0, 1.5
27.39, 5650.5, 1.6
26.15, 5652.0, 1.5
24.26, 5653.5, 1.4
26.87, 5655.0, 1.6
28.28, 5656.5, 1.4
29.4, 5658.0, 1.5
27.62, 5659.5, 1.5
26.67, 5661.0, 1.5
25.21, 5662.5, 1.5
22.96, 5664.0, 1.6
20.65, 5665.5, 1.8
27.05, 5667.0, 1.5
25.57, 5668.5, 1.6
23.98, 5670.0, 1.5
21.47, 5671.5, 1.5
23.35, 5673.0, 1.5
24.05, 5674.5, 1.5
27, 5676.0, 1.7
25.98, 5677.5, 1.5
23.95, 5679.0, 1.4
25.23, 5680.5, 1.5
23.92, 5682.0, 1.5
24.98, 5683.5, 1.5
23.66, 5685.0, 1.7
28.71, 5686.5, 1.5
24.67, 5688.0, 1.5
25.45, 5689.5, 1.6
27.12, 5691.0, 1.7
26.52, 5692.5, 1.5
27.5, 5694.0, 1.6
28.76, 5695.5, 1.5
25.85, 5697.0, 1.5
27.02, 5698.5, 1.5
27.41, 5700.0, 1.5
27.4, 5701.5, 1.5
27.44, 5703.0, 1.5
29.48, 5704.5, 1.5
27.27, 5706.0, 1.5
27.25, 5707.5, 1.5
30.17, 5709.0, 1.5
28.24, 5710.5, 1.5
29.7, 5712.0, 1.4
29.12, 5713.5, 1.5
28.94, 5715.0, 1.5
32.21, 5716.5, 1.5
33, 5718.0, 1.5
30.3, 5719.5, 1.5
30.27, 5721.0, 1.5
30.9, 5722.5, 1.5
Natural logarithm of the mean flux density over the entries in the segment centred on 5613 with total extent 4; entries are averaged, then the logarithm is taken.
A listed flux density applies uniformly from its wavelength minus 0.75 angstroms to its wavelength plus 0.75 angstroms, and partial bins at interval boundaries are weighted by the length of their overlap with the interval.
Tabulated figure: 3.13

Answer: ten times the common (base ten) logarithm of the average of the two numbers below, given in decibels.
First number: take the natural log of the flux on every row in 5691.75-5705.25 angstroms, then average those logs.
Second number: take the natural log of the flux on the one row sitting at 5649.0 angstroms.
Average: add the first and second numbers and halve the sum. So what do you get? 5.09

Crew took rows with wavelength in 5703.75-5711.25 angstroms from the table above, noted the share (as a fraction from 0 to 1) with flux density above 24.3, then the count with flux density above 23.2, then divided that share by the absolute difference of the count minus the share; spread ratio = 0.25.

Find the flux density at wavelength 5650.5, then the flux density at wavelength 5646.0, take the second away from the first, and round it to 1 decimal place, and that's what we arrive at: 3.2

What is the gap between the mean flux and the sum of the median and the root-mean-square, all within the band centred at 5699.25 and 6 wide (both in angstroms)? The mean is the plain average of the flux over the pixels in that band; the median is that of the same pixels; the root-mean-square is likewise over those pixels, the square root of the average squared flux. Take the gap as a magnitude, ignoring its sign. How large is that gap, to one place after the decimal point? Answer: 27.2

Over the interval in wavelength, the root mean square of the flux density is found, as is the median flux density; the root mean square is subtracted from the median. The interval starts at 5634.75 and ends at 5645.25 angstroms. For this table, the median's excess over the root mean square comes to -0.5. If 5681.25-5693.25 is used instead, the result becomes -0.5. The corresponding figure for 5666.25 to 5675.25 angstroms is -0.3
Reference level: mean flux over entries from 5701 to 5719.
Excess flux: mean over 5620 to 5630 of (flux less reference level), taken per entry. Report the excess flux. -6.5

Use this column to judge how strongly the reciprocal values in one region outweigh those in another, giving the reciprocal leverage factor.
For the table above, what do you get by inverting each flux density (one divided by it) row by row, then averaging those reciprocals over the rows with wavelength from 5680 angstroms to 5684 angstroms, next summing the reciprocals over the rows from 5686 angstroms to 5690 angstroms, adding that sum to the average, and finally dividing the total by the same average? 3.83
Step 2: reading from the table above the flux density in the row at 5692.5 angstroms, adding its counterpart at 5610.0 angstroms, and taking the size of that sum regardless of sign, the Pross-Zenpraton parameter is 50.1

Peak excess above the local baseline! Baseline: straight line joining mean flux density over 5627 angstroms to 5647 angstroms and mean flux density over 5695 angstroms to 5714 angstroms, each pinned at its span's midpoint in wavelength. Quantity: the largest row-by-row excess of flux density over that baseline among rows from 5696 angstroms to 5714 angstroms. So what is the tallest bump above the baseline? 1.8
